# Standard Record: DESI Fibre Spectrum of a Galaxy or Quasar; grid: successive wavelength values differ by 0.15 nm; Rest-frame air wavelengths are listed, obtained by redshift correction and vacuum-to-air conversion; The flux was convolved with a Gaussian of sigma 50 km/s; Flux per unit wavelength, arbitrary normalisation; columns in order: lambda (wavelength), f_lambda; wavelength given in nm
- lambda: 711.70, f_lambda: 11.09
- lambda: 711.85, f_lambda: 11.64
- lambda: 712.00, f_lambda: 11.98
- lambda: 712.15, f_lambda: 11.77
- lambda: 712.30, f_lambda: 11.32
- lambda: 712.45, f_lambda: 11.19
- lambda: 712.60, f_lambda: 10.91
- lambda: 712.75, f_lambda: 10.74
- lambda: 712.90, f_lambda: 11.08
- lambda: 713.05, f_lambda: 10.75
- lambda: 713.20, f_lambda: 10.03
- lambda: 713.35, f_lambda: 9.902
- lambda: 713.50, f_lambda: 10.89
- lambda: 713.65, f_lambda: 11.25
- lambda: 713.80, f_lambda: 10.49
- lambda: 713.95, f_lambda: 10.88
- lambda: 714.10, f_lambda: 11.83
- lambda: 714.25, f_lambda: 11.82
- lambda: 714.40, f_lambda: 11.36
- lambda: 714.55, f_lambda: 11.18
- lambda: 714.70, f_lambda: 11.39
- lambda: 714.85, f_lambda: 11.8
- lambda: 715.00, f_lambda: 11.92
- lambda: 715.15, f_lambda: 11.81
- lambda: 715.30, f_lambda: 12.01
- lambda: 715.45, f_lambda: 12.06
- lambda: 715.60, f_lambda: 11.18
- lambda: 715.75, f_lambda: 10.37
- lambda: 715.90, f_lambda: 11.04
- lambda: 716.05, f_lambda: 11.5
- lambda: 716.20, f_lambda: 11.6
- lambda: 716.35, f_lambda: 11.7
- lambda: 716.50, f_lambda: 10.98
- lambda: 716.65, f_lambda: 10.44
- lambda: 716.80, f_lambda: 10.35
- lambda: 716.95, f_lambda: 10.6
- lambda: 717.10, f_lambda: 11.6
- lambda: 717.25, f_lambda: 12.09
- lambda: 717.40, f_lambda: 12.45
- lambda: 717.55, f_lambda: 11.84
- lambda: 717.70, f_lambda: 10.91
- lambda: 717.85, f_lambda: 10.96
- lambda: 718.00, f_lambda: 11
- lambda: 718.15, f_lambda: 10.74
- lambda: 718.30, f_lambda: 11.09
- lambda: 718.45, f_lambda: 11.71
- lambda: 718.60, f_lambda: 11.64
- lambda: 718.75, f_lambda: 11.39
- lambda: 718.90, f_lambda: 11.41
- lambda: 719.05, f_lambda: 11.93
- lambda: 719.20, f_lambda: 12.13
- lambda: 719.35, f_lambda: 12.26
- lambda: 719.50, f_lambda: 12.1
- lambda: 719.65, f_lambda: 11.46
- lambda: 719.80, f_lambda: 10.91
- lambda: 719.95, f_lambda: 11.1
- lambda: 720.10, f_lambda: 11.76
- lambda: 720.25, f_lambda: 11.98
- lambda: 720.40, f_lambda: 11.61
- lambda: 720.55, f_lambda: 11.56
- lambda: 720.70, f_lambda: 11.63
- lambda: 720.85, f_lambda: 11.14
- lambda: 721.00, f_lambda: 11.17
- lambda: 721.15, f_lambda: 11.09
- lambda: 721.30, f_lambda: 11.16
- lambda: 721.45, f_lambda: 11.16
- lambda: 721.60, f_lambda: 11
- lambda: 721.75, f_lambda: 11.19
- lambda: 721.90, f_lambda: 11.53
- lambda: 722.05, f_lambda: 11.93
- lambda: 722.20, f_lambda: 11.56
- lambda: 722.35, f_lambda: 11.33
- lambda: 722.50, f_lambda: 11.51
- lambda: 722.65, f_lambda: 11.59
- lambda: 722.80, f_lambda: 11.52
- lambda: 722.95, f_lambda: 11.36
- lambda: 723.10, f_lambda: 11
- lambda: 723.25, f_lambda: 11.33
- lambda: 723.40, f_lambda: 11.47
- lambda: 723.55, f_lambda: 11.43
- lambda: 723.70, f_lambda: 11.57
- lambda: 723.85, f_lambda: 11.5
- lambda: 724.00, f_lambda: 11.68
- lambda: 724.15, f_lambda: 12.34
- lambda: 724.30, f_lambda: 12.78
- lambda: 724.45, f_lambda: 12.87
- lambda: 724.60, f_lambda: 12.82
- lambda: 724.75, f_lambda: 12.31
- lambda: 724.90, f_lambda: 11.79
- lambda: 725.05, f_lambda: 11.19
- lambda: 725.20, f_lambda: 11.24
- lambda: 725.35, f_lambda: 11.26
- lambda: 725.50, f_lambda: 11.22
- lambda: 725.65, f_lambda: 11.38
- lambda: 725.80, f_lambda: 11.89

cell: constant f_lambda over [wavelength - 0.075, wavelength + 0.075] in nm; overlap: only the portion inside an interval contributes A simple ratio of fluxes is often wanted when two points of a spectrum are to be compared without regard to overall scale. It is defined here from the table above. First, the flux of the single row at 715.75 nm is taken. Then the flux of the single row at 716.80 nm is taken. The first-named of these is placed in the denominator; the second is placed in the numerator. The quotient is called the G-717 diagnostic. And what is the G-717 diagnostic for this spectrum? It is 1.00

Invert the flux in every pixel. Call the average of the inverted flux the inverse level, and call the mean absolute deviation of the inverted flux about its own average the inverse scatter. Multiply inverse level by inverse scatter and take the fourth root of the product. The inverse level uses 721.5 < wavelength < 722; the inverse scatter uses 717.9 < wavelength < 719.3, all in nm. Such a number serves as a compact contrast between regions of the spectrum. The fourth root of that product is 0.12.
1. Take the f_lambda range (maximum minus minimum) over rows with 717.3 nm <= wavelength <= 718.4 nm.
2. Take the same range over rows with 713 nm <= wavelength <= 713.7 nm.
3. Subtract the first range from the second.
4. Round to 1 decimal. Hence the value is -0.4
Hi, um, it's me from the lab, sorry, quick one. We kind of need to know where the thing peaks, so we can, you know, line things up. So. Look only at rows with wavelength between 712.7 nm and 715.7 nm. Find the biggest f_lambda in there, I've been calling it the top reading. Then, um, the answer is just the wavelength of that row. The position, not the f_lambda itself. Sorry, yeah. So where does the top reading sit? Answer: 715.45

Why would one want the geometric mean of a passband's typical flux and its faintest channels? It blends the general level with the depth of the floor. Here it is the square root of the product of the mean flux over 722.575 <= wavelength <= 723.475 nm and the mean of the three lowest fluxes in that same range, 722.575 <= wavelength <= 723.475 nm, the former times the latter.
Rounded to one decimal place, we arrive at 11.3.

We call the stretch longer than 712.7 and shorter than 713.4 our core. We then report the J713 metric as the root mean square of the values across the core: 10.5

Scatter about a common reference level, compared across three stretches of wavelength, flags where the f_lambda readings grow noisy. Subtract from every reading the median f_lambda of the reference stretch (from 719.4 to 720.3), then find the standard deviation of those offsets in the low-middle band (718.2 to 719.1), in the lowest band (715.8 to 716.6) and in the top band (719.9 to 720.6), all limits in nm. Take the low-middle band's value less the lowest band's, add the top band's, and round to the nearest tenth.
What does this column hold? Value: 0.3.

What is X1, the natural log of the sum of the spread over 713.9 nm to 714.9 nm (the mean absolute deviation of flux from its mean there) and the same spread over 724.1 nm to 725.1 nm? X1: -0.3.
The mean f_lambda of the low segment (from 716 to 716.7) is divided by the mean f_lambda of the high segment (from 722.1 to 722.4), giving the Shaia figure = 0.98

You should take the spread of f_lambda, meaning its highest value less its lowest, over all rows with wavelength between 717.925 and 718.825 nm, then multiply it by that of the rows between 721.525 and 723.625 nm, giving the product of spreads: 0.9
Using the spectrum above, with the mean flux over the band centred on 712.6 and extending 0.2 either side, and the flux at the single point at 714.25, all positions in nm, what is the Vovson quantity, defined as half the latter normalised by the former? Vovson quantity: 0.540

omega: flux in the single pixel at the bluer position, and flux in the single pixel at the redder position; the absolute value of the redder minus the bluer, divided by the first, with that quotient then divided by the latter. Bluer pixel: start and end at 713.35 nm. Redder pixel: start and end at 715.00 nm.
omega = 0.0171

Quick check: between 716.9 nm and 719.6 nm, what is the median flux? 11.62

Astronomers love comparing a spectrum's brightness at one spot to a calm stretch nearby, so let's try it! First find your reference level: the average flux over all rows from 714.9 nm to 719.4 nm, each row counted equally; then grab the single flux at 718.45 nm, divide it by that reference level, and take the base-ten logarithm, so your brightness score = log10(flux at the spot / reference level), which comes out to 0.011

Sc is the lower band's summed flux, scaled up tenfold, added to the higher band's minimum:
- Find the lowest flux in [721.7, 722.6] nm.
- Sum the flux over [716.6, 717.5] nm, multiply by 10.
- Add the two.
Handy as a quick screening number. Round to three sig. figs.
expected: 686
